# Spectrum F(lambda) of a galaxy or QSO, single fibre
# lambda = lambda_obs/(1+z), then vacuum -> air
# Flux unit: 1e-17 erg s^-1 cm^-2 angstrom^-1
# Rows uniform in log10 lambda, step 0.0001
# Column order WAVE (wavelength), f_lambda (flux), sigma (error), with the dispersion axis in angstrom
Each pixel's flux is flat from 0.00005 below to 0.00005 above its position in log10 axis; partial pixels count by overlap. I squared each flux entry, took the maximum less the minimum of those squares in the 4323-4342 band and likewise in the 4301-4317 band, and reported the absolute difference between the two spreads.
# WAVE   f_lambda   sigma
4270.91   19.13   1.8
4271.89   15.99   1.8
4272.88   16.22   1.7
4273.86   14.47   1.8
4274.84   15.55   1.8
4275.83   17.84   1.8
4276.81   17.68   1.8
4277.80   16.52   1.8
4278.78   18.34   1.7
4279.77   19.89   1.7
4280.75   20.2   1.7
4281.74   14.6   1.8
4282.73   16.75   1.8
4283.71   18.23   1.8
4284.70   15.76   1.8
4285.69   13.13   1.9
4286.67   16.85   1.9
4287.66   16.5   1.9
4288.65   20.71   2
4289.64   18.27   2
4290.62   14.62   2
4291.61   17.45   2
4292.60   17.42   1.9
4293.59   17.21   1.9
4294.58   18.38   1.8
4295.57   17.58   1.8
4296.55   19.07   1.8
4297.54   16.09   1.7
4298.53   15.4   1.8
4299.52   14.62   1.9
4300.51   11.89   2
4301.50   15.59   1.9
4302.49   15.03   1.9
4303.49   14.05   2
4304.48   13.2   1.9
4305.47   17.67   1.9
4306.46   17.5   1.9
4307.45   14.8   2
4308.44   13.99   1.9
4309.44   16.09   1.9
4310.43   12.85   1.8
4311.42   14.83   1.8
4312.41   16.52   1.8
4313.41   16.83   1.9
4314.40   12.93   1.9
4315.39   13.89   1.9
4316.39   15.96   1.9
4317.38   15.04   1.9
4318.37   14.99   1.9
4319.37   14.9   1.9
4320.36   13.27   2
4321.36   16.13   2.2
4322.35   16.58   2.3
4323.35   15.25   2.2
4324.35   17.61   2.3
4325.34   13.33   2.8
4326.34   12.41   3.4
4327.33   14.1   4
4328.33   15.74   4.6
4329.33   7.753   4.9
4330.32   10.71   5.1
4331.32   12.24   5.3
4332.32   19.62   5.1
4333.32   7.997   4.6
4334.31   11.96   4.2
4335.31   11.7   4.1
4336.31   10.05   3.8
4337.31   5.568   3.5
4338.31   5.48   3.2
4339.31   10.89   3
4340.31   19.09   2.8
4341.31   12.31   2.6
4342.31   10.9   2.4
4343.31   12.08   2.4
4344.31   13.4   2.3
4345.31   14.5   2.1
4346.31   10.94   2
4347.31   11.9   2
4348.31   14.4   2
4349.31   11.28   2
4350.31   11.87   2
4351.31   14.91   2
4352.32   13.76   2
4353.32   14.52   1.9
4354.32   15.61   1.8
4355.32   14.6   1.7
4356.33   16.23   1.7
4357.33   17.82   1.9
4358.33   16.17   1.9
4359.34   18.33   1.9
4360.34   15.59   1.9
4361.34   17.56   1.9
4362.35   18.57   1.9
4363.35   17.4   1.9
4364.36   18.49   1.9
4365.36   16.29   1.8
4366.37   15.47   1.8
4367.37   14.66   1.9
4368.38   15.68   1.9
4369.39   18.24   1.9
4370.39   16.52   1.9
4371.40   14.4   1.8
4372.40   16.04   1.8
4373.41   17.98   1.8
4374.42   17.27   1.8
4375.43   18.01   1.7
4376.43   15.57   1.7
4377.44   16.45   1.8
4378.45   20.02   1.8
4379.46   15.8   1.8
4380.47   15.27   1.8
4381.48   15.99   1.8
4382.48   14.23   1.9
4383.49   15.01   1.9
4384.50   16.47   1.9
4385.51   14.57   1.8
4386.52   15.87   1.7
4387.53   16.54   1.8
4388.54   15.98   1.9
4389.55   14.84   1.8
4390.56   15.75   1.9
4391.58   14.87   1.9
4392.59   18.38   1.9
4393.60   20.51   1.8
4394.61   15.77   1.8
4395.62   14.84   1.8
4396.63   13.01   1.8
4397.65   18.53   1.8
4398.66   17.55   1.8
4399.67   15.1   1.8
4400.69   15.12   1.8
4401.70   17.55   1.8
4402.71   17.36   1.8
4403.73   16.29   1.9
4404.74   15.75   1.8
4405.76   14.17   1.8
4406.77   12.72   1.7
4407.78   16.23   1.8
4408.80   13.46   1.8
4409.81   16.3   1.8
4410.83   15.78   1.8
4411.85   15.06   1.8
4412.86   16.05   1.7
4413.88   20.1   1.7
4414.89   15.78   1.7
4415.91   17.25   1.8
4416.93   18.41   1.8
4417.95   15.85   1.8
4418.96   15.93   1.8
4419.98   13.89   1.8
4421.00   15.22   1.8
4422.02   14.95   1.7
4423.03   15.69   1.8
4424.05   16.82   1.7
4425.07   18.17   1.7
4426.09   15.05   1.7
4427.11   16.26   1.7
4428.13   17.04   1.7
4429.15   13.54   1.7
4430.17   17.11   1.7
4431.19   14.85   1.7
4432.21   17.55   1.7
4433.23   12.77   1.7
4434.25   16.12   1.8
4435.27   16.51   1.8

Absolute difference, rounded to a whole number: 208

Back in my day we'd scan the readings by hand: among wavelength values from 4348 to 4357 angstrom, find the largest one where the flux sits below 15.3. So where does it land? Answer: 4355.32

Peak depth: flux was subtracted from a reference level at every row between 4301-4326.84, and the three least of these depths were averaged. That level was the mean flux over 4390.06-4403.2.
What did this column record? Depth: -1.11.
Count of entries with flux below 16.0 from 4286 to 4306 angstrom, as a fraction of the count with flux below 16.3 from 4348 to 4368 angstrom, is 0.57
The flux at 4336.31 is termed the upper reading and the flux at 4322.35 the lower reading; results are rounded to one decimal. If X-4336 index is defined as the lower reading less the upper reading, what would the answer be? 6.5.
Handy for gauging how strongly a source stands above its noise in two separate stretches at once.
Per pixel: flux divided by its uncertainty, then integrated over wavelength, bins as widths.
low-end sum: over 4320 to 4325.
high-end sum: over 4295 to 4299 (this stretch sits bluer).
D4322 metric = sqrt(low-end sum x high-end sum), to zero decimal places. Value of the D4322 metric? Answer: 37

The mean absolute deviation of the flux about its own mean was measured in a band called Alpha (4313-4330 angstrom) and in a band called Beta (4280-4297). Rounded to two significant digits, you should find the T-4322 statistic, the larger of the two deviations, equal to 1.6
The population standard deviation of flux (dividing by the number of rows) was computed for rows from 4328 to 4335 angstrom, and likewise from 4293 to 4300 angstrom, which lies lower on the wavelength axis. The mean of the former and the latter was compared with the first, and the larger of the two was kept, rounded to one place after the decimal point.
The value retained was 3.9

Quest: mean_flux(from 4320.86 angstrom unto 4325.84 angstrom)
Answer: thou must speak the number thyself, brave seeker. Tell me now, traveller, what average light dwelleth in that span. 15.8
